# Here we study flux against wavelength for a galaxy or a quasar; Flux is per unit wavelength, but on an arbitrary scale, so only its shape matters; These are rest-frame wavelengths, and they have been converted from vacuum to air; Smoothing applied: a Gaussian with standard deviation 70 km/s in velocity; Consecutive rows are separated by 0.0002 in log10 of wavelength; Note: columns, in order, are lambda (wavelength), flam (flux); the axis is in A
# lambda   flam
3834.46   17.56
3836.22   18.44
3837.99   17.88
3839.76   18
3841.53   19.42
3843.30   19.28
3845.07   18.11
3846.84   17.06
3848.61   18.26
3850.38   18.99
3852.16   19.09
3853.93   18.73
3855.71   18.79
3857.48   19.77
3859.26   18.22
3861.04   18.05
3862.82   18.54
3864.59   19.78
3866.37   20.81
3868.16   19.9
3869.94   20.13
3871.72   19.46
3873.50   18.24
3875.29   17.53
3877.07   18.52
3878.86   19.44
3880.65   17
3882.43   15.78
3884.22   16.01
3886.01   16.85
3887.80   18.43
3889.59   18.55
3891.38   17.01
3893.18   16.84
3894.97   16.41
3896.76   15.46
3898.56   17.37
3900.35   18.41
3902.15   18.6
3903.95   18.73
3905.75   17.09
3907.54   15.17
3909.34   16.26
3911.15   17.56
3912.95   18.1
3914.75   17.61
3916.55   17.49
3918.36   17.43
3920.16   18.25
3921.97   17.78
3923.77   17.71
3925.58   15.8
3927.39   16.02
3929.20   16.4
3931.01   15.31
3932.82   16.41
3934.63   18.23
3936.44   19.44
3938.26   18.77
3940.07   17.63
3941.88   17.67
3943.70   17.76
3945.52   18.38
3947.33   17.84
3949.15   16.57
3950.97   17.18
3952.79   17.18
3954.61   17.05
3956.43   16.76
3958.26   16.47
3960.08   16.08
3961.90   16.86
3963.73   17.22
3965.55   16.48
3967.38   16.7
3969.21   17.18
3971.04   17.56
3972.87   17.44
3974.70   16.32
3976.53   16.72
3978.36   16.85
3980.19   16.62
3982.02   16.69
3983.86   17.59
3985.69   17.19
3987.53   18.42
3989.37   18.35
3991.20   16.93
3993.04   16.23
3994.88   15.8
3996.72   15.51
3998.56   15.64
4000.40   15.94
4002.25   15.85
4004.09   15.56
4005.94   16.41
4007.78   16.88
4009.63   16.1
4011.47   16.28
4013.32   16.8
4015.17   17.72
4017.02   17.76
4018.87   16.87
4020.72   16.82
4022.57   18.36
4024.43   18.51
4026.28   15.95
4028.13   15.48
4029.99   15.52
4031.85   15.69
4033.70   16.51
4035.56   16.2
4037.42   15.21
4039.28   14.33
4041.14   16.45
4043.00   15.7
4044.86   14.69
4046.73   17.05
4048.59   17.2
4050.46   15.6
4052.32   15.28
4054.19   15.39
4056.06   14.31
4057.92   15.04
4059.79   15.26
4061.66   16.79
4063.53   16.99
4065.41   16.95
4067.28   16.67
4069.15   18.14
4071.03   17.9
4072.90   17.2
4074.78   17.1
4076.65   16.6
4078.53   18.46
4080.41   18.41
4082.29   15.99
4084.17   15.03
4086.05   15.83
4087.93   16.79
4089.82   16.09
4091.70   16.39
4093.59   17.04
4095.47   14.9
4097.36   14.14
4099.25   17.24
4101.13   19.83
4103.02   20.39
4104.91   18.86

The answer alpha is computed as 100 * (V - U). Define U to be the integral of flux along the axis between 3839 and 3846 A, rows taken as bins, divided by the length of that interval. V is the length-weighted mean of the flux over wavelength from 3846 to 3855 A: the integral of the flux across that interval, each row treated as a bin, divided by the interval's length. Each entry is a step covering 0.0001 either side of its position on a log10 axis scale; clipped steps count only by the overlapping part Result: -27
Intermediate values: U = 18.7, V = 18.4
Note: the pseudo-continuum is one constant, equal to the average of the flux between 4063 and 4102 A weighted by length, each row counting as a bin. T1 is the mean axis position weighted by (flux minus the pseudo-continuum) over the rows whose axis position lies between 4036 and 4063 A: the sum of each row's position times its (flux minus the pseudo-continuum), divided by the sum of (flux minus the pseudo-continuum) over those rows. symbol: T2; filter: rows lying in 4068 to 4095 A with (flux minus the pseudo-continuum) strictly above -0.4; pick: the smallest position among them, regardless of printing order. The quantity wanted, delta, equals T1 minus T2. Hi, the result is -19.9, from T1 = 4049.3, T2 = 4069.15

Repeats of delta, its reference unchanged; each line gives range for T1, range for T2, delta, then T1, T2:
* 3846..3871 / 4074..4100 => -214.2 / 3860.5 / 4074.78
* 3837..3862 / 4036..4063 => -191.1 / 3850.0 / 4041.14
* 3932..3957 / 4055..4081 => -120.6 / 3941.0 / 4061.66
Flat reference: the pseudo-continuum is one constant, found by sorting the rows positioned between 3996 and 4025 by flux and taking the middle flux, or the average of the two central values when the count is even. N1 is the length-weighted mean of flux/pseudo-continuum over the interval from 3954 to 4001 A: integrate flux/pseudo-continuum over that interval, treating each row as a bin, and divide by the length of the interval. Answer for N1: 1.01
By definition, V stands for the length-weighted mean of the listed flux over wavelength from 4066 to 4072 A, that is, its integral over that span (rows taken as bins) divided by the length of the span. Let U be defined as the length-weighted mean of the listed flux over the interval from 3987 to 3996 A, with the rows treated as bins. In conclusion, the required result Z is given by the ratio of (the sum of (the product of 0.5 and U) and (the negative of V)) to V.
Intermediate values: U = 17.1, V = 17.5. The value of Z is -0.514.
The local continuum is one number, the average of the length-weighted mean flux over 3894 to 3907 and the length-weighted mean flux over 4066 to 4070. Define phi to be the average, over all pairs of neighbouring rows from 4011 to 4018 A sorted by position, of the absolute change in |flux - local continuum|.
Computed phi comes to 0.3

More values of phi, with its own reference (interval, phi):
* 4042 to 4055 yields 0.9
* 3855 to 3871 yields 0.8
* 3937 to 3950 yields 0.5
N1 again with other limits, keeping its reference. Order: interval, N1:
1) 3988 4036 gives 1.00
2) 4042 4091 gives 0.99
